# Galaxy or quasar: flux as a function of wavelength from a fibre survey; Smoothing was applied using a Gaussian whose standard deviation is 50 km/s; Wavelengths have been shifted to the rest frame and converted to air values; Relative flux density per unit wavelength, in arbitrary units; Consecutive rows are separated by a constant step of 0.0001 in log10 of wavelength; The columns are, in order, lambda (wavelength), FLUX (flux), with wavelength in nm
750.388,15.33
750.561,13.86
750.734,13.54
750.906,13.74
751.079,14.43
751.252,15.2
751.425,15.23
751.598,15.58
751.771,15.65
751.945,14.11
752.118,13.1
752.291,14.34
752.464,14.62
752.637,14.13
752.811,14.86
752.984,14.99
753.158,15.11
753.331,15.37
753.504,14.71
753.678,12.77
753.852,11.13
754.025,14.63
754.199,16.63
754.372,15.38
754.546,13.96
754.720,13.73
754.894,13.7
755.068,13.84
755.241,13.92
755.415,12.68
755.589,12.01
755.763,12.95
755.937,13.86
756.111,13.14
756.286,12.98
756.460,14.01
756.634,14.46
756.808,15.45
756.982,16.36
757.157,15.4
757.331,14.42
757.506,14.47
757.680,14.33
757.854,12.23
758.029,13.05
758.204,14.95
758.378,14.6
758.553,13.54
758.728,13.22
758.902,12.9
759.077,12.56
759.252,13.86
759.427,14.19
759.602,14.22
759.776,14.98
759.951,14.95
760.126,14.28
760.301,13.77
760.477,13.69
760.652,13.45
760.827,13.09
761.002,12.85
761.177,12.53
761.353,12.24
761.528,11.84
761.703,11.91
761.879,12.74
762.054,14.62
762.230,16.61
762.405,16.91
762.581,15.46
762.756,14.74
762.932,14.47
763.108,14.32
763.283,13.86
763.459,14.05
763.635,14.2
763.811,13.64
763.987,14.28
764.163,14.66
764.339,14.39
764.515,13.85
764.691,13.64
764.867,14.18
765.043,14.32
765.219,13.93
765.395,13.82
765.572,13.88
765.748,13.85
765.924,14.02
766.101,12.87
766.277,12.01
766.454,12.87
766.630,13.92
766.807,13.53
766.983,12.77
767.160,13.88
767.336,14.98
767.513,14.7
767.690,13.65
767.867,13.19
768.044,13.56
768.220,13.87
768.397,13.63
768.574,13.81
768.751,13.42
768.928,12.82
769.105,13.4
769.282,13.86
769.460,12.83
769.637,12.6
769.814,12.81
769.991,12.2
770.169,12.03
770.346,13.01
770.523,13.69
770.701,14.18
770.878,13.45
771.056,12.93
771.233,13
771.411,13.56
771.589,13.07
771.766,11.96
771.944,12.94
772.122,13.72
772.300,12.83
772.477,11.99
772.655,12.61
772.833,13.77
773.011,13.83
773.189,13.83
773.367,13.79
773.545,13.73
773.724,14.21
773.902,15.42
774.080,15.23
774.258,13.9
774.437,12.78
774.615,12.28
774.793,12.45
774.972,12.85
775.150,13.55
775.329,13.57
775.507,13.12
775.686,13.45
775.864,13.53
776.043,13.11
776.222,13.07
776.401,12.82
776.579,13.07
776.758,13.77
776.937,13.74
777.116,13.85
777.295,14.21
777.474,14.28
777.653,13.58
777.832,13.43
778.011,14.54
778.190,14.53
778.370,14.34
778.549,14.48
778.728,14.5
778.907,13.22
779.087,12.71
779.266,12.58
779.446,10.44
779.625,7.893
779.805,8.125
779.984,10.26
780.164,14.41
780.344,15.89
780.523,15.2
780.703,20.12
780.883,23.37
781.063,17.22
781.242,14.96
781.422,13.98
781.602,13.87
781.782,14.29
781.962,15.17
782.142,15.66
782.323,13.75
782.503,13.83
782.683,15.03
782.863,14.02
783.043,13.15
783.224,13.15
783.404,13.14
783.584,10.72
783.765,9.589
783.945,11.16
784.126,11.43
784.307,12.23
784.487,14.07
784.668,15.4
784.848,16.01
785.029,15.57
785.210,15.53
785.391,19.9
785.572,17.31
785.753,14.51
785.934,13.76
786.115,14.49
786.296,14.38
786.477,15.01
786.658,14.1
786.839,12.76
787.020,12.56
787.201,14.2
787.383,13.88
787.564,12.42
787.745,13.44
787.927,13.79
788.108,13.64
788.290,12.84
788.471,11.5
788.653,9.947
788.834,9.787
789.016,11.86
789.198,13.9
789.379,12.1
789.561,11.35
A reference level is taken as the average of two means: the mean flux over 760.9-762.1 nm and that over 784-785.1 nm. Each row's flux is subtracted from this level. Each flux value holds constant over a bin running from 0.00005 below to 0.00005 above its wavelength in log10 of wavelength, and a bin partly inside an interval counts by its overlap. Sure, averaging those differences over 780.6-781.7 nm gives -3.9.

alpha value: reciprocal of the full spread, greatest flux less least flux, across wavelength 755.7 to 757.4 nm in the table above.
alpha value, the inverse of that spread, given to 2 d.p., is 0.29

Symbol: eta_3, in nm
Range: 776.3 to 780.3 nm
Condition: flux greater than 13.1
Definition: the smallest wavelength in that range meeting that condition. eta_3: 776.758 nm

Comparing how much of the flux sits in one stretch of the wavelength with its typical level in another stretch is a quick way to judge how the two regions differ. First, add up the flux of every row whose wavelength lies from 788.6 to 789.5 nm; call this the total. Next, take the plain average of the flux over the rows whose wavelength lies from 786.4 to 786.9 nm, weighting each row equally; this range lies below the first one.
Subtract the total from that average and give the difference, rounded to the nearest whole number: -44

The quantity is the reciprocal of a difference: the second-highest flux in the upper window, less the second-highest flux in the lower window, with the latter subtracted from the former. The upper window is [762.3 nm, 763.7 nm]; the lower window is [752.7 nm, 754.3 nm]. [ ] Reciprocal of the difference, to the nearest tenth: 11.1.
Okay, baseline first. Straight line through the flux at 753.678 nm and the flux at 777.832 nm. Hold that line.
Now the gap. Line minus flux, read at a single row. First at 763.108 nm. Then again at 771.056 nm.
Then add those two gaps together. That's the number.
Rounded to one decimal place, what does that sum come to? -1.0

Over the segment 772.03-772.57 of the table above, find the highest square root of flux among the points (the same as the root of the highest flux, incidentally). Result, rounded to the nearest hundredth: 3.70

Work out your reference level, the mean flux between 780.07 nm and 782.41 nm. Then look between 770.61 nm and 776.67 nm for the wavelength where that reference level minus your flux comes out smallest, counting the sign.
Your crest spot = 773.902 nm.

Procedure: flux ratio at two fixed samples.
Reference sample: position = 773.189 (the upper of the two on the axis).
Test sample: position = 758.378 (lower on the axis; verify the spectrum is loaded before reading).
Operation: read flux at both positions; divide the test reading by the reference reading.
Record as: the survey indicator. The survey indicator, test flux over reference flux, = 1.06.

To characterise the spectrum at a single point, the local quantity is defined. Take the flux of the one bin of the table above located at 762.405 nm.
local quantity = 16.91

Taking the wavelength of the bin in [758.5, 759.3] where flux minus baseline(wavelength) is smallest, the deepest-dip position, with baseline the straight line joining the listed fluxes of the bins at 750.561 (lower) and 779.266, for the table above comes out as 759.077 nm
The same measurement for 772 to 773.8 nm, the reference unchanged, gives 772.477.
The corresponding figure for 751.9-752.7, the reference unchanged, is 752.118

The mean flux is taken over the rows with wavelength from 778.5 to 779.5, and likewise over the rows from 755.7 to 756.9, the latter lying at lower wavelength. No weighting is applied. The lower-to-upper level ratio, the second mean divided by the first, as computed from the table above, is 1.07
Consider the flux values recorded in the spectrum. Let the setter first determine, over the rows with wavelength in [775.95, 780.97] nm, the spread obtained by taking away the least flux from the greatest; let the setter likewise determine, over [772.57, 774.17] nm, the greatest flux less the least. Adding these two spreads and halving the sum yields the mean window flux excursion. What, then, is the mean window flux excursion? 9.1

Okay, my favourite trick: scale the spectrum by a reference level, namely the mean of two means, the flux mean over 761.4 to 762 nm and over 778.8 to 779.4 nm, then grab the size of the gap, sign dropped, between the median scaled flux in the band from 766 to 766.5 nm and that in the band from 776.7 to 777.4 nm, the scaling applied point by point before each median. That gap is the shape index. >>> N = 0.08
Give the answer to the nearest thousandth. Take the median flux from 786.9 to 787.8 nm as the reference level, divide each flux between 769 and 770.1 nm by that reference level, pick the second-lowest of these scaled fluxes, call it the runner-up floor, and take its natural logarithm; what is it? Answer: -0.065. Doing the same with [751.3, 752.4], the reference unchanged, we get 0.049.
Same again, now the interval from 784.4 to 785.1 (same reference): 0.136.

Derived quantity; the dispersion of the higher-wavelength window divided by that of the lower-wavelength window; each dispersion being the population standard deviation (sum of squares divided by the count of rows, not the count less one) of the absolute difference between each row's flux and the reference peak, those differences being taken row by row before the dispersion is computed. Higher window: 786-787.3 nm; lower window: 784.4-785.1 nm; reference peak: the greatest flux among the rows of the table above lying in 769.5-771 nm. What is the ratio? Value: 1.0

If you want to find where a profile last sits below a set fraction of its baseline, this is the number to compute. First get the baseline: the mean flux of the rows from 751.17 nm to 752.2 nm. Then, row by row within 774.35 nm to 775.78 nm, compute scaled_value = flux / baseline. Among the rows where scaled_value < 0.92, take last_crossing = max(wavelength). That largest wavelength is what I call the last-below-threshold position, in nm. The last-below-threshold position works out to 775.686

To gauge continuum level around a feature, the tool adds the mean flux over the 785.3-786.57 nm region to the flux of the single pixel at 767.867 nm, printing 28.8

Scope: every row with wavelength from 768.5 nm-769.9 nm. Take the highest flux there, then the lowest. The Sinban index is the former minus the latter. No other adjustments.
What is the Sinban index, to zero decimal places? 1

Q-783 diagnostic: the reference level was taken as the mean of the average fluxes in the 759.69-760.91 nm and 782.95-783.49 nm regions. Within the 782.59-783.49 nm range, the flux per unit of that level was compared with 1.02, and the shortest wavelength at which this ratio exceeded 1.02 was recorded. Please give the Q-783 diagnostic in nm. 782.683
